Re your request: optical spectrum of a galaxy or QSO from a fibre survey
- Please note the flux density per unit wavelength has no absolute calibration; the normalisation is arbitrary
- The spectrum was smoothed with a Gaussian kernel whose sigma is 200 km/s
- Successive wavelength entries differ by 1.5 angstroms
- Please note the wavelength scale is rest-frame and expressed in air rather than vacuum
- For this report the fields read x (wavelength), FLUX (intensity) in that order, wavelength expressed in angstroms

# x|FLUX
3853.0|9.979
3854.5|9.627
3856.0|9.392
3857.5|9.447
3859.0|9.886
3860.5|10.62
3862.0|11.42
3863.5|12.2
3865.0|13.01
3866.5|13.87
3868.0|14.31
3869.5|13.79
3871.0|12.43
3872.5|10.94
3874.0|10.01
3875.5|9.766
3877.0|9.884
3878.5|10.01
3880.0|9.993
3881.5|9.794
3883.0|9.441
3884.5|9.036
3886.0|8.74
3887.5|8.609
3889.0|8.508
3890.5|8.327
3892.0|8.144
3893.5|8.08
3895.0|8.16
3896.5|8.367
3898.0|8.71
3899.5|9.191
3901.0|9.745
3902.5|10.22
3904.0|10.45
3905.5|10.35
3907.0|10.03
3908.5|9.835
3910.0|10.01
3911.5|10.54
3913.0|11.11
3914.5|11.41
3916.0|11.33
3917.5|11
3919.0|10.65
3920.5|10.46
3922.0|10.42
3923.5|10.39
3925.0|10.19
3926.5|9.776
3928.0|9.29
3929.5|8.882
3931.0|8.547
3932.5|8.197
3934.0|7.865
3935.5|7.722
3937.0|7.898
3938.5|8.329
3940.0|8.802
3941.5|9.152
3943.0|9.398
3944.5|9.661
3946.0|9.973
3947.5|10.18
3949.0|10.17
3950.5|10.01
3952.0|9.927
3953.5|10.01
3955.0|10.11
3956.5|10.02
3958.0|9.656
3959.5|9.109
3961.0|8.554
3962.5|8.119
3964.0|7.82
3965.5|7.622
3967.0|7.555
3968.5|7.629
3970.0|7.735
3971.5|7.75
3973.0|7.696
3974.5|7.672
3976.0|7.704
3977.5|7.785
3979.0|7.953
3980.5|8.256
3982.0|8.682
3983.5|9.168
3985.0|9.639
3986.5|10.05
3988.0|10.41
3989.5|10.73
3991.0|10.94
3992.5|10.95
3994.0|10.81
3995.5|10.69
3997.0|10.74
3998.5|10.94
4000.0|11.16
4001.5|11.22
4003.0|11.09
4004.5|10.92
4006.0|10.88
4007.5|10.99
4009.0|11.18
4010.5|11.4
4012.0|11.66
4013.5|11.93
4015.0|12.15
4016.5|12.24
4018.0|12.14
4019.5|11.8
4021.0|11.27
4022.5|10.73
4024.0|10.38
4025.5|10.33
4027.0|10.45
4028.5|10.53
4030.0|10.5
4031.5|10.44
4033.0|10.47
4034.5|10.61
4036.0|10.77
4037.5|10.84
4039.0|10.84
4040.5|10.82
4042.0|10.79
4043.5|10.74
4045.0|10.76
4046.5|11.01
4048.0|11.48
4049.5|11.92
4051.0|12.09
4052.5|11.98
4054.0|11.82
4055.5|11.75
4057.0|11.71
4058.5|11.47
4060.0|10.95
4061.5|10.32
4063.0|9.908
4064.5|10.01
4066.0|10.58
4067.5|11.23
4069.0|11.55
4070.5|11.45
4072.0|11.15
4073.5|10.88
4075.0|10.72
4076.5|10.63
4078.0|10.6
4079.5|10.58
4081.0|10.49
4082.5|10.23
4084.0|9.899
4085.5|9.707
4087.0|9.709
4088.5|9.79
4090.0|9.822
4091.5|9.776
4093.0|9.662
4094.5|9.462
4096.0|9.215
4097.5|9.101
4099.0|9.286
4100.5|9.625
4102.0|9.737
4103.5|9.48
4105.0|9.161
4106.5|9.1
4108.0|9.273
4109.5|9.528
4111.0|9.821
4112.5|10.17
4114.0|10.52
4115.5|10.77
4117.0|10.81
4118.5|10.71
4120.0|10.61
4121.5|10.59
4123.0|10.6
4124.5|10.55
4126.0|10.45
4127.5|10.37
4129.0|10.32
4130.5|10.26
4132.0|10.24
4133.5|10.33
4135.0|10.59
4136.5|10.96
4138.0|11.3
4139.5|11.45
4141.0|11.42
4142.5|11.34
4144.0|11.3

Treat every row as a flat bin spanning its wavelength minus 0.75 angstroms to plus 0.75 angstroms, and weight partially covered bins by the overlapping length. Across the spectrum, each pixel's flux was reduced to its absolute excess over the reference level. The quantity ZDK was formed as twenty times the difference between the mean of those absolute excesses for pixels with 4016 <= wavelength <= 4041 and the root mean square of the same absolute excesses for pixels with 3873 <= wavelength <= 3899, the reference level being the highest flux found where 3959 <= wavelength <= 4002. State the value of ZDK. -33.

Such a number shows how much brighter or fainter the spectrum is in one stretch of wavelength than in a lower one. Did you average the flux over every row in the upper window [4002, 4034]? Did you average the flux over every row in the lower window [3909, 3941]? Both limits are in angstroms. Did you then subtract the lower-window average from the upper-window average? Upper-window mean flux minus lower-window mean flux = 1.5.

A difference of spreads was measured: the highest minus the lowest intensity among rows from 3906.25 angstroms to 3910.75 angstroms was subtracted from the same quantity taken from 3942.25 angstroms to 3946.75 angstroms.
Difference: 0.38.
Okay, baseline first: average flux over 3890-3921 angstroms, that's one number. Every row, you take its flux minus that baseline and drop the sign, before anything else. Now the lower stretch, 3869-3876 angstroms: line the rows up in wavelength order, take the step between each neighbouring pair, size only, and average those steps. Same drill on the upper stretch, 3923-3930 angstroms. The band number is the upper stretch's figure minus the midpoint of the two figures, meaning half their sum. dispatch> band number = -0.312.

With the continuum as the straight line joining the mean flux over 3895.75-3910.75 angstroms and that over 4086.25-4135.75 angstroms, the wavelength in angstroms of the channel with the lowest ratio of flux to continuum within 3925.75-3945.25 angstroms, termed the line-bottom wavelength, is 3935.5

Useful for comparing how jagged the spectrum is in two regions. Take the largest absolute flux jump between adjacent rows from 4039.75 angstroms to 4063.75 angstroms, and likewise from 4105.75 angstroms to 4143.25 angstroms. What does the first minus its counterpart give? 0.26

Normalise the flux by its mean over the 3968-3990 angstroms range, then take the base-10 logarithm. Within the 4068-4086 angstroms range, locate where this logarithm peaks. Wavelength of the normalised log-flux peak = 4069.0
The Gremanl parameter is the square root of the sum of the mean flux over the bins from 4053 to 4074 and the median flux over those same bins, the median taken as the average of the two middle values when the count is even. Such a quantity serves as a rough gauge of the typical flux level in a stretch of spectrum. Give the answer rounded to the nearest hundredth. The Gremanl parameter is 4.72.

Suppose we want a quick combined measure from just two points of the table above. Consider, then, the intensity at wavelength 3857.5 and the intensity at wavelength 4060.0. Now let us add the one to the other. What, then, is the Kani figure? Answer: 20.4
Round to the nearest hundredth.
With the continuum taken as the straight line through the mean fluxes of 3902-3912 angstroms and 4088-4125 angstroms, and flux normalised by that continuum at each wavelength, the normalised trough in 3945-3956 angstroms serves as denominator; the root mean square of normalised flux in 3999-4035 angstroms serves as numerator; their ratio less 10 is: -8.87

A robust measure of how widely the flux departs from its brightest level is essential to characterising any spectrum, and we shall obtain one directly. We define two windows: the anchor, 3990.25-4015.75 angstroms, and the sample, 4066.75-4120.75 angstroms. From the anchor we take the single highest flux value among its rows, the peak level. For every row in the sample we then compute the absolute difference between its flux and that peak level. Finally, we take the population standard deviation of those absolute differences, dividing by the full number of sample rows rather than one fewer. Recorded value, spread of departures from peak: 0.69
